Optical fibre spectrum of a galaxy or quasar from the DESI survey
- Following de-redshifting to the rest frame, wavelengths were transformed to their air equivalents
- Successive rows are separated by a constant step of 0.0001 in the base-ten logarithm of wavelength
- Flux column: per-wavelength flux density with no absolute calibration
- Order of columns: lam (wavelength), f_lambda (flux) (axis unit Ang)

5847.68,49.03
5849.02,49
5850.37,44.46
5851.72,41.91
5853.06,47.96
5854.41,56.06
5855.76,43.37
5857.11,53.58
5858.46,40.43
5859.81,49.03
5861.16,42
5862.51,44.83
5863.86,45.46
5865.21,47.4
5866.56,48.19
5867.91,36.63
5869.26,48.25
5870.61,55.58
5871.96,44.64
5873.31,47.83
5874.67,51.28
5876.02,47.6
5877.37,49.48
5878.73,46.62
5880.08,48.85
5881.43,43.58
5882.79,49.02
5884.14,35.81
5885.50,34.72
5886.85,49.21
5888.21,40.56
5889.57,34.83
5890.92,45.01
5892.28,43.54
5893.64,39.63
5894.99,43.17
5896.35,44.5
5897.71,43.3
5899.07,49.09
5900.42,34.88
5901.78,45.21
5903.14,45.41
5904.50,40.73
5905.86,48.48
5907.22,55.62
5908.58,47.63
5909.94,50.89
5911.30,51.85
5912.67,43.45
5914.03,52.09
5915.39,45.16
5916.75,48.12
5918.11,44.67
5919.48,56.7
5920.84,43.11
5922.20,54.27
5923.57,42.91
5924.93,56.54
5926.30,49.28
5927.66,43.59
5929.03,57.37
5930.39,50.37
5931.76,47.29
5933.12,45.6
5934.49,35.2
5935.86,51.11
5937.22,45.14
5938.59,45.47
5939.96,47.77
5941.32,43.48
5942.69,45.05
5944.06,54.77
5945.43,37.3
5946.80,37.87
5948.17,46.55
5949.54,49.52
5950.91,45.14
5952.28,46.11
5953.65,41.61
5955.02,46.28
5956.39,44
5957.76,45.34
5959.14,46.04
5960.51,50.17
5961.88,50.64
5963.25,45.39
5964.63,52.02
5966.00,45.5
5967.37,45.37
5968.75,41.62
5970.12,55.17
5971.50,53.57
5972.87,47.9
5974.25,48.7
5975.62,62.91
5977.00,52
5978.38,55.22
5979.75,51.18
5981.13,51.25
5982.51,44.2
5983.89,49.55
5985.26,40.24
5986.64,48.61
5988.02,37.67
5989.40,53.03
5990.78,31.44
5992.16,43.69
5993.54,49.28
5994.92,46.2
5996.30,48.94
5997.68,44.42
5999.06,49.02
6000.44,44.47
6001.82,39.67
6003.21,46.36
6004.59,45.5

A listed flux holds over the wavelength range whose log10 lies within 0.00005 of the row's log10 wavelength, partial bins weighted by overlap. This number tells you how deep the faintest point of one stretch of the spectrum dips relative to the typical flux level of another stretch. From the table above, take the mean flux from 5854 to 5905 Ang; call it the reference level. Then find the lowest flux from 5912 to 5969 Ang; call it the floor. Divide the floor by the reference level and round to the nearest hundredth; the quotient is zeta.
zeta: 0.78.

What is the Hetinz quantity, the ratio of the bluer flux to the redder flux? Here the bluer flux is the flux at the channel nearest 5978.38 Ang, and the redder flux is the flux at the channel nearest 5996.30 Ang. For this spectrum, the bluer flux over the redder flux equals 1.13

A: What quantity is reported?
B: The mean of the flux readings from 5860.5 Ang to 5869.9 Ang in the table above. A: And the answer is 44.7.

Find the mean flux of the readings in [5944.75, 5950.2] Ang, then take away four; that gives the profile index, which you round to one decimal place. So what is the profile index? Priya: 38.8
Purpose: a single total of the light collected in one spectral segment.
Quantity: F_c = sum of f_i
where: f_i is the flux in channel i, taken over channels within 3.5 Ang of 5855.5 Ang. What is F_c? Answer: 241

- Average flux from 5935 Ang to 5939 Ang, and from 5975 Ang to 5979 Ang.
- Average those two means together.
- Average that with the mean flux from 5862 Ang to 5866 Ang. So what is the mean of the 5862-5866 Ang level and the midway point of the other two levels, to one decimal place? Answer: 48.9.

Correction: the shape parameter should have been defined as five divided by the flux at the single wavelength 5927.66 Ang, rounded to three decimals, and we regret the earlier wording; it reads 0.115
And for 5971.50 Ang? 0.093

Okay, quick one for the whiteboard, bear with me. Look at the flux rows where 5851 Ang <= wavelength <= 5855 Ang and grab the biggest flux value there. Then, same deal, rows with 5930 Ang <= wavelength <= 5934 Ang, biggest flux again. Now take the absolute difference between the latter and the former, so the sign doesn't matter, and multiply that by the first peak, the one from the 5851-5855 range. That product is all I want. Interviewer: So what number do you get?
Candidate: 319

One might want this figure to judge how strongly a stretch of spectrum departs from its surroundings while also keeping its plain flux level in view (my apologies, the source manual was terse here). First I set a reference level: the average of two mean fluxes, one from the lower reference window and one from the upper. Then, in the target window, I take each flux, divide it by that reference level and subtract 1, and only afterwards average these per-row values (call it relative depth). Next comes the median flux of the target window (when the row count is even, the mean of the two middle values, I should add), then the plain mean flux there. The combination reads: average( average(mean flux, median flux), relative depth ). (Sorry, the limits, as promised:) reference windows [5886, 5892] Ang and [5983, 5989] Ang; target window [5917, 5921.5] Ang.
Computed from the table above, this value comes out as 23.3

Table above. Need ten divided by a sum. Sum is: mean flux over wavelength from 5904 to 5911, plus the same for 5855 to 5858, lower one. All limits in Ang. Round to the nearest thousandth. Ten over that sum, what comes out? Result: 0.103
